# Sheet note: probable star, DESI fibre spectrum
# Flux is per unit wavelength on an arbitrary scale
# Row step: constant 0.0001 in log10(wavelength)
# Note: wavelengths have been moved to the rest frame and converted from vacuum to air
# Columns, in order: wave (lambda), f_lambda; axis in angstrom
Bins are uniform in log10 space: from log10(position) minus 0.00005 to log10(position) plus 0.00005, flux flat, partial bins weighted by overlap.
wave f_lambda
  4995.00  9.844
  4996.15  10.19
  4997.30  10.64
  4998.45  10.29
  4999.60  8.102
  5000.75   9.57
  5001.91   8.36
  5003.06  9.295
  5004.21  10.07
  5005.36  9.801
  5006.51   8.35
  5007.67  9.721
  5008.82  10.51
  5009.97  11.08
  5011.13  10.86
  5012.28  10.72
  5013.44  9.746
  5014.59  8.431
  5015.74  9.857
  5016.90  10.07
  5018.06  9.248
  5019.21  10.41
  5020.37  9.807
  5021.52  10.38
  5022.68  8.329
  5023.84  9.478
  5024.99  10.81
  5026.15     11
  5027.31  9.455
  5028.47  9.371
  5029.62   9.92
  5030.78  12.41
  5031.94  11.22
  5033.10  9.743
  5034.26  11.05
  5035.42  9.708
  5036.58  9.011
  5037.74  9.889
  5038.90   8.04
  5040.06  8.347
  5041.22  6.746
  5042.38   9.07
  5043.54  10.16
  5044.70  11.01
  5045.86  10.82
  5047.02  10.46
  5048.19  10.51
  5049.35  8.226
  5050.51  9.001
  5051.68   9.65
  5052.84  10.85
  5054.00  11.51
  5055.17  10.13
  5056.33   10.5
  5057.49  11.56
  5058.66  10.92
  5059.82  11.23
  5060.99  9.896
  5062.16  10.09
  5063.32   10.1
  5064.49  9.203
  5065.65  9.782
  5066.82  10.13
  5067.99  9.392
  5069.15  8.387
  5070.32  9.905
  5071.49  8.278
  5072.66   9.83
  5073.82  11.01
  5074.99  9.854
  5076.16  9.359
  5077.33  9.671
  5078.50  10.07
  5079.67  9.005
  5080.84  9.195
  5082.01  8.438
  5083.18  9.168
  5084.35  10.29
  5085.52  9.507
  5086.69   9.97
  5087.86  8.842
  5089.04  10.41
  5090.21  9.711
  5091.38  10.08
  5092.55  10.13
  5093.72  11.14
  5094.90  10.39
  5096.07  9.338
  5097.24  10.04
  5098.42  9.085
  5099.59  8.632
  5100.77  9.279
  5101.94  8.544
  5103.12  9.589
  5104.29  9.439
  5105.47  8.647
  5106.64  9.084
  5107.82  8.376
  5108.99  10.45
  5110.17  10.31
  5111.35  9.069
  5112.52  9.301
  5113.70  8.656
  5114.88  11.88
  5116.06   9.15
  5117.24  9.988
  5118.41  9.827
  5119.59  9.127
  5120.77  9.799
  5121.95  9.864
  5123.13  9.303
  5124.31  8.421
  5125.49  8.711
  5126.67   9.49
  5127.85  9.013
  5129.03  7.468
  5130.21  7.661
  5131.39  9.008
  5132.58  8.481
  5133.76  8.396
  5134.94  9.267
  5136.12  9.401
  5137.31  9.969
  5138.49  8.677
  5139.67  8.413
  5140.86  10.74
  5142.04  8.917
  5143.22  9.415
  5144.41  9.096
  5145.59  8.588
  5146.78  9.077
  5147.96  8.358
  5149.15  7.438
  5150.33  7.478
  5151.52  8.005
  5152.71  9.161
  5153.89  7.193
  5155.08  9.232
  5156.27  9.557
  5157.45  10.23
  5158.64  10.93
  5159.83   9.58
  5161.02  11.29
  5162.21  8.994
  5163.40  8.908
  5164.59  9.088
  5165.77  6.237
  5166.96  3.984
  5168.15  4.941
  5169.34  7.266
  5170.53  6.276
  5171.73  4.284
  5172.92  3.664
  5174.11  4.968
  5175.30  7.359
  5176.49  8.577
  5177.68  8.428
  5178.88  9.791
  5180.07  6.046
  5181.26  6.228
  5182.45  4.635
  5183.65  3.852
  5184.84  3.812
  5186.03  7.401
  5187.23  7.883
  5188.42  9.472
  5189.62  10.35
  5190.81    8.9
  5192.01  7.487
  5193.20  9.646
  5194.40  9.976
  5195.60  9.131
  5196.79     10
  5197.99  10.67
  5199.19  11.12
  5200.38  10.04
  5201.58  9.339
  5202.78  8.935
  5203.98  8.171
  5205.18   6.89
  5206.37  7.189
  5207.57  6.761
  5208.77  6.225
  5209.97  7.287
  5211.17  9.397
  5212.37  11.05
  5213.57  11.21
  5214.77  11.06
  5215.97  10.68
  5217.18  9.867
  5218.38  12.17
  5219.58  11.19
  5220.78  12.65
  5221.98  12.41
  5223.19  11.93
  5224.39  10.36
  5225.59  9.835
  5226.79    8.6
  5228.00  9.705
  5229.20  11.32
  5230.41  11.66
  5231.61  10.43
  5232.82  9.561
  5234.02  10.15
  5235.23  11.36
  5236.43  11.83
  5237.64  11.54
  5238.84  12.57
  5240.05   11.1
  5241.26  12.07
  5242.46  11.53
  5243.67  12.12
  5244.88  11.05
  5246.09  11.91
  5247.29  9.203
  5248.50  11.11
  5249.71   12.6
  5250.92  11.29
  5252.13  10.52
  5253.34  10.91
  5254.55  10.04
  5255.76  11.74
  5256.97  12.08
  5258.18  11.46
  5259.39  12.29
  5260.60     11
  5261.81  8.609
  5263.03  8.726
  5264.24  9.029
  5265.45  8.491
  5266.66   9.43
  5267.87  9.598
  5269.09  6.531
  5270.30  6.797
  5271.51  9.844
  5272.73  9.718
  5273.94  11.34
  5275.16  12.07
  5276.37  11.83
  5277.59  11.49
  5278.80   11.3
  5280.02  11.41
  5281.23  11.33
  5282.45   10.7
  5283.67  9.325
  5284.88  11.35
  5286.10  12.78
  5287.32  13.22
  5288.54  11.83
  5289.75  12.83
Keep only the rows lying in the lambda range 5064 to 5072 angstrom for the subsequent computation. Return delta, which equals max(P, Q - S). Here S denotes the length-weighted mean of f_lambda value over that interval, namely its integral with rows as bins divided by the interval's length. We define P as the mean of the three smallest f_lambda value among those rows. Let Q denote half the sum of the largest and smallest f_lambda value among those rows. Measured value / 8.6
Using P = 8.6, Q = 9.2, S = 9.3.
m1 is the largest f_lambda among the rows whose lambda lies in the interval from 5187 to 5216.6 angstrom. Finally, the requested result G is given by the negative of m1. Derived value -11.2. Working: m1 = 11.21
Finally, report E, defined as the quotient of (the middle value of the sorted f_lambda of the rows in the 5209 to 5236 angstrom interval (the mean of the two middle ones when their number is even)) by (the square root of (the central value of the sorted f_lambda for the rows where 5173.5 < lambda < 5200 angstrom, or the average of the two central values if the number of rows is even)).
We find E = 3.7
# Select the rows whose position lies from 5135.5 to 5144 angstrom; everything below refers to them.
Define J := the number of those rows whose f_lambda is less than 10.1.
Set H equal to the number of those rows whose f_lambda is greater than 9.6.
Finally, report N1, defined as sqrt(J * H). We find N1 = 3.5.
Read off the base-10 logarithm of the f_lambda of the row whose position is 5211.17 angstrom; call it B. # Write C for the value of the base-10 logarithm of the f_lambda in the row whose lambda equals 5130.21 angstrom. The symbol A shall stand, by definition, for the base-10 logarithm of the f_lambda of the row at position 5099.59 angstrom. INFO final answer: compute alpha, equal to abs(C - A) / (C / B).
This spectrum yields 0.06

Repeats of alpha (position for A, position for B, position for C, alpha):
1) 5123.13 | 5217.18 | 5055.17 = 0.04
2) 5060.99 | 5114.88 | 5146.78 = 0.04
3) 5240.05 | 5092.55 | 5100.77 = 0.08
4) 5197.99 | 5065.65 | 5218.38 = 0.05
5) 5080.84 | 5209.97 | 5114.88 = 0.09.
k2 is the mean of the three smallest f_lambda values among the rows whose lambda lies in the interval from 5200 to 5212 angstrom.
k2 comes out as 7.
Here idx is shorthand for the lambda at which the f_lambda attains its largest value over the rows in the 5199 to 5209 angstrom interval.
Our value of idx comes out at 5199.19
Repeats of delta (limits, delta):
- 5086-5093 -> 9.5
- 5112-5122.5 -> 9.0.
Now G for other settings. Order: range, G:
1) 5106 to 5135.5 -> -11.9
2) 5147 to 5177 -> -11.3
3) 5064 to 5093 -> -11.0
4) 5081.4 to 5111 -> -11.1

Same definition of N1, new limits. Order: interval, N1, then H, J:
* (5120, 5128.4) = 3.7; 2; 7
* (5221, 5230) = 4.2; 6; 3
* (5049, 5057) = 3.9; 5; 3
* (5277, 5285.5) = 2.4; 6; 1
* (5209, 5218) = 3.9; 5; 3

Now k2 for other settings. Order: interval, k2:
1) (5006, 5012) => 10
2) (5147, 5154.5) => 7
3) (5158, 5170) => 5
